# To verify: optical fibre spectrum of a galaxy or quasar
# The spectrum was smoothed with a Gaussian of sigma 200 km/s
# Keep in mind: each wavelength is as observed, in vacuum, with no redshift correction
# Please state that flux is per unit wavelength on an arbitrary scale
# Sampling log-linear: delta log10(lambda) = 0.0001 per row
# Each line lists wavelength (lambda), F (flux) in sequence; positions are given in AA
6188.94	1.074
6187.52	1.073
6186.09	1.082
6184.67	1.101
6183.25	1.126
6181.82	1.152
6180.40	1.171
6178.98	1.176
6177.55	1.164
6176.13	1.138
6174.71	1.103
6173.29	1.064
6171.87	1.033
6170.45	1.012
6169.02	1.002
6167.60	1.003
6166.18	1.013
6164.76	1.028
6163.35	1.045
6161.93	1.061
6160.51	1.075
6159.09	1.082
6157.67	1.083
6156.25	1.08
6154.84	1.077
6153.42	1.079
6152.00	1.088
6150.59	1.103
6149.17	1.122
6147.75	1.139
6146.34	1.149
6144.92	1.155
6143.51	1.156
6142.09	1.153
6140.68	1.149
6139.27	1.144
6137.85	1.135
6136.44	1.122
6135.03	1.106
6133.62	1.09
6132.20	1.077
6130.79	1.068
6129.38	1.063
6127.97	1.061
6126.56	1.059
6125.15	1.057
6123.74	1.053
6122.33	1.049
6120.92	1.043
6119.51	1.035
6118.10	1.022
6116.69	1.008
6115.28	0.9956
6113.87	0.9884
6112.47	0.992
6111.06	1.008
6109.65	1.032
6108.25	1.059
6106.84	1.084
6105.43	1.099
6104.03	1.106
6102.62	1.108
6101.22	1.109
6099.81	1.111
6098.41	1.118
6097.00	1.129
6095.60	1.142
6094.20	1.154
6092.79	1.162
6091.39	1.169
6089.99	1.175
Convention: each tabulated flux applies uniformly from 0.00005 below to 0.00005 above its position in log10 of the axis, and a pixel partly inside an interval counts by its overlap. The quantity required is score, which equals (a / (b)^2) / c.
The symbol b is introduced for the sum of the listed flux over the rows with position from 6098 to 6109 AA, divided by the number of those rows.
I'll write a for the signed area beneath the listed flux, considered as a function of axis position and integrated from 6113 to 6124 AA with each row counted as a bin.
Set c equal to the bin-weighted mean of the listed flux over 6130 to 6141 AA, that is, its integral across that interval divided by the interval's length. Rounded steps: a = 11.25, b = 1.10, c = 1.11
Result 8.4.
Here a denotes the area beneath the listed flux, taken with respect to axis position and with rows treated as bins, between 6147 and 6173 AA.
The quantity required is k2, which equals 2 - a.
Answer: -25.6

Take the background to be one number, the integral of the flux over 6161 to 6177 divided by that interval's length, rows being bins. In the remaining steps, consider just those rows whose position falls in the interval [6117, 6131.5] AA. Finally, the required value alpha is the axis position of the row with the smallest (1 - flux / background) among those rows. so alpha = 6130.79 AA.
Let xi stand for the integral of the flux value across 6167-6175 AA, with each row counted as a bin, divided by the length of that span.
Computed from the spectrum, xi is 1.03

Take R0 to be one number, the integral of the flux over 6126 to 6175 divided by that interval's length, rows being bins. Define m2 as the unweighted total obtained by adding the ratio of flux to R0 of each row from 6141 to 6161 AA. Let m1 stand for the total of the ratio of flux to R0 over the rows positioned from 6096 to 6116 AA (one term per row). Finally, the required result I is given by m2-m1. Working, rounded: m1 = 13.8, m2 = 14.3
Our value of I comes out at 0.6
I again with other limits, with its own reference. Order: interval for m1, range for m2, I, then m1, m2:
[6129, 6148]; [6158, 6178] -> -0.8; 14.5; 13.7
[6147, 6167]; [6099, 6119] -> -0.3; 13.9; 13.6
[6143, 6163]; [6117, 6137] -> -0.5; 14.2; 13.7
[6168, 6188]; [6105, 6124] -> -0.9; 14.2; 13.3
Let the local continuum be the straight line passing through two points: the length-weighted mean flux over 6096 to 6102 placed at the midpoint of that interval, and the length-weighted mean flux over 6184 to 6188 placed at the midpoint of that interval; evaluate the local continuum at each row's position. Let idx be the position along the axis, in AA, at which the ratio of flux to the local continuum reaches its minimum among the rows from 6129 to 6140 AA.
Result 6129.38 AA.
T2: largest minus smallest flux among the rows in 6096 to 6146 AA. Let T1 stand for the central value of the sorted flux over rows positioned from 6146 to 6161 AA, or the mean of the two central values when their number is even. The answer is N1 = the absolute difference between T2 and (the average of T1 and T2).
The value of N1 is 0.458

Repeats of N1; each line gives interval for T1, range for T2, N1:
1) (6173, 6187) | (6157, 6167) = 0.531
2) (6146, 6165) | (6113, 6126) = 0.506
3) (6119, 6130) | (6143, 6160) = 0.488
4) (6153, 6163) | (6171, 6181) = 0.468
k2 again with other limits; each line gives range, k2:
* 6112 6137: -24.2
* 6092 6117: -25.0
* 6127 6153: -27.0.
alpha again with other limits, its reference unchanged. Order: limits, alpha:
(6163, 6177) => 6176.13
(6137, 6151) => 6143.51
